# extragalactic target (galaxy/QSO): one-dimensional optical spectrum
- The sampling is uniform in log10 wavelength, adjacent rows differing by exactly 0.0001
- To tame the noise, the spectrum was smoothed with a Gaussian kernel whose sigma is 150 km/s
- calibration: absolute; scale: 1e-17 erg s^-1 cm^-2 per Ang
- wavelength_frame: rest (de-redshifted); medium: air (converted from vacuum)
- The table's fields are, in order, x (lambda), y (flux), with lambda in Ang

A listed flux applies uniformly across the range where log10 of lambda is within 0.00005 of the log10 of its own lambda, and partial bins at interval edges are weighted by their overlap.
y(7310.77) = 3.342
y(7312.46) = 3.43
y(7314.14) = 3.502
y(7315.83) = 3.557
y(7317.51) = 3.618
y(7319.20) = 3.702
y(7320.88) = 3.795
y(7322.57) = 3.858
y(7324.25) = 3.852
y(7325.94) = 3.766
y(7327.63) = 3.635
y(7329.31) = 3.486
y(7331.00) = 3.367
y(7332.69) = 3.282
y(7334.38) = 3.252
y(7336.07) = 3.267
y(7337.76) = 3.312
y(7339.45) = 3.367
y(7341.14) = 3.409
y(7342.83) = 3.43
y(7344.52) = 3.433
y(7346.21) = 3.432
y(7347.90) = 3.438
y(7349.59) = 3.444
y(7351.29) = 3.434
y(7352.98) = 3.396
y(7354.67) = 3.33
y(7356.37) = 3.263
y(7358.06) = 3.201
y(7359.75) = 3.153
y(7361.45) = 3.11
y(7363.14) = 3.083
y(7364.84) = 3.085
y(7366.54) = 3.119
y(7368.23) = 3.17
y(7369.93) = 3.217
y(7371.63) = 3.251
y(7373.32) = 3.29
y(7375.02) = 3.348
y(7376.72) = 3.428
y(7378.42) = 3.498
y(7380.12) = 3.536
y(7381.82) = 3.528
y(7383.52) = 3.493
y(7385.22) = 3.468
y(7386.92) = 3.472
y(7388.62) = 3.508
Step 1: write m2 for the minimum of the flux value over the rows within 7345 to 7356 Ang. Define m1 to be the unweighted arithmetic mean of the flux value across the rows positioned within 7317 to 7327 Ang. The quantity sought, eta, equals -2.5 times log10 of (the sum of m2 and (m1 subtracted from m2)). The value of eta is -1.15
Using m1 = 3.77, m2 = 3.33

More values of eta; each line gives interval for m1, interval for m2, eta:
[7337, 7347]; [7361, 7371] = -1.11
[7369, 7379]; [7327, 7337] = -1.25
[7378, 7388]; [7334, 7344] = -1.19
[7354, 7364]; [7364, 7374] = -1.19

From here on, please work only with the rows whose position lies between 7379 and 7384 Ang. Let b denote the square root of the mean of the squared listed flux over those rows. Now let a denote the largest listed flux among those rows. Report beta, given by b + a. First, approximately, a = 3.536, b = 3.52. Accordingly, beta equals 7.06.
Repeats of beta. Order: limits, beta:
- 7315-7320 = 7.33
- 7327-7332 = 7.13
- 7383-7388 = 6.97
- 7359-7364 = 6.27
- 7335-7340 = 6.68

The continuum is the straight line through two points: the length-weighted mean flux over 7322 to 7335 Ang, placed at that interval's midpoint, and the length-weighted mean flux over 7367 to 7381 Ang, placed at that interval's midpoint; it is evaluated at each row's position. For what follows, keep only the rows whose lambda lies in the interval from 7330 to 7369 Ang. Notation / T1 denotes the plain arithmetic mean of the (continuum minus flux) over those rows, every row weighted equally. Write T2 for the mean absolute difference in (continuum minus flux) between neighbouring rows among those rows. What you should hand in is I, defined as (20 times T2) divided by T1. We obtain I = 4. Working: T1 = 0.16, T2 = 0.035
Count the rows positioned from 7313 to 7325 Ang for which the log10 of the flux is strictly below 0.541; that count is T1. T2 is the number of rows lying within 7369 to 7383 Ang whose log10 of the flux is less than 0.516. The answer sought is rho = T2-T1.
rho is 2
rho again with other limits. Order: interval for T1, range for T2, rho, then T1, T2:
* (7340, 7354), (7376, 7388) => -8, 8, 0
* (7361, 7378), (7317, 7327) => -10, 10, 0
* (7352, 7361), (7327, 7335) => -4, 5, 1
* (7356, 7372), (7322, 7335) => -9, 10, 1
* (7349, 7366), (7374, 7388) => -10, 10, 0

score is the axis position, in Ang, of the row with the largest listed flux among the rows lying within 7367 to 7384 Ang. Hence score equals 7380.12 Ang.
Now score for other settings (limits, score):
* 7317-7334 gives 7322.57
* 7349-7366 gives 7349.59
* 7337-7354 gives 7349.59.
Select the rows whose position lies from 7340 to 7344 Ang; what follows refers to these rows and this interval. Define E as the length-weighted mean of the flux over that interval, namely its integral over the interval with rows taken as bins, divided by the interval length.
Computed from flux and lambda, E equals 3.42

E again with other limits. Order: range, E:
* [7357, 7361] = 3.18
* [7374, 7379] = 3.41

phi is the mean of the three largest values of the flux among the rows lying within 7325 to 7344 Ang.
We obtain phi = 3.63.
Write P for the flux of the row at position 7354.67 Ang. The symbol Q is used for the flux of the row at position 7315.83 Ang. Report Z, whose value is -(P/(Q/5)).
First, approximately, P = 3.33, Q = 3.557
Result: -4.7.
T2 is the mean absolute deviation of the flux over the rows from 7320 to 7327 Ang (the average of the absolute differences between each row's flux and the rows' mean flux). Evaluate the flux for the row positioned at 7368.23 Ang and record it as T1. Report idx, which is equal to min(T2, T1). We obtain 0.037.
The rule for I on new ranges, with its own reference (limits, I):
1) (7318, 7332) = -17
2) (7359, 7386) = 18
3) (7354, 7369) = 3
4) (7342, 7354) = 7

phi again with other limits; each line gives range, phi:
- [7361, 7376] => 3.30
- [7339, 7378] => 3.44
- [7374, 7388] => 3.52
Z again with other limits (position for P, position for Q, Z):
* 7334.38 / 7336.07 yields -5.0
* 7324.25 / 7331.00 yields -5.7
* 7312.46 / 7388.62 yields -4.9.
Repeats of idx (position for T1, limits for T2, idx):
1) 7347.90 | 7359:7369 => 0.028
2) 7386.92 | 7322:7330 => 0.127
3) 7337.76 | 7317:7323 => 0.083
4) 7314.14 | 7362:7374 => 0.068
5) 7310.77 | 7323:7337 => 0.197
